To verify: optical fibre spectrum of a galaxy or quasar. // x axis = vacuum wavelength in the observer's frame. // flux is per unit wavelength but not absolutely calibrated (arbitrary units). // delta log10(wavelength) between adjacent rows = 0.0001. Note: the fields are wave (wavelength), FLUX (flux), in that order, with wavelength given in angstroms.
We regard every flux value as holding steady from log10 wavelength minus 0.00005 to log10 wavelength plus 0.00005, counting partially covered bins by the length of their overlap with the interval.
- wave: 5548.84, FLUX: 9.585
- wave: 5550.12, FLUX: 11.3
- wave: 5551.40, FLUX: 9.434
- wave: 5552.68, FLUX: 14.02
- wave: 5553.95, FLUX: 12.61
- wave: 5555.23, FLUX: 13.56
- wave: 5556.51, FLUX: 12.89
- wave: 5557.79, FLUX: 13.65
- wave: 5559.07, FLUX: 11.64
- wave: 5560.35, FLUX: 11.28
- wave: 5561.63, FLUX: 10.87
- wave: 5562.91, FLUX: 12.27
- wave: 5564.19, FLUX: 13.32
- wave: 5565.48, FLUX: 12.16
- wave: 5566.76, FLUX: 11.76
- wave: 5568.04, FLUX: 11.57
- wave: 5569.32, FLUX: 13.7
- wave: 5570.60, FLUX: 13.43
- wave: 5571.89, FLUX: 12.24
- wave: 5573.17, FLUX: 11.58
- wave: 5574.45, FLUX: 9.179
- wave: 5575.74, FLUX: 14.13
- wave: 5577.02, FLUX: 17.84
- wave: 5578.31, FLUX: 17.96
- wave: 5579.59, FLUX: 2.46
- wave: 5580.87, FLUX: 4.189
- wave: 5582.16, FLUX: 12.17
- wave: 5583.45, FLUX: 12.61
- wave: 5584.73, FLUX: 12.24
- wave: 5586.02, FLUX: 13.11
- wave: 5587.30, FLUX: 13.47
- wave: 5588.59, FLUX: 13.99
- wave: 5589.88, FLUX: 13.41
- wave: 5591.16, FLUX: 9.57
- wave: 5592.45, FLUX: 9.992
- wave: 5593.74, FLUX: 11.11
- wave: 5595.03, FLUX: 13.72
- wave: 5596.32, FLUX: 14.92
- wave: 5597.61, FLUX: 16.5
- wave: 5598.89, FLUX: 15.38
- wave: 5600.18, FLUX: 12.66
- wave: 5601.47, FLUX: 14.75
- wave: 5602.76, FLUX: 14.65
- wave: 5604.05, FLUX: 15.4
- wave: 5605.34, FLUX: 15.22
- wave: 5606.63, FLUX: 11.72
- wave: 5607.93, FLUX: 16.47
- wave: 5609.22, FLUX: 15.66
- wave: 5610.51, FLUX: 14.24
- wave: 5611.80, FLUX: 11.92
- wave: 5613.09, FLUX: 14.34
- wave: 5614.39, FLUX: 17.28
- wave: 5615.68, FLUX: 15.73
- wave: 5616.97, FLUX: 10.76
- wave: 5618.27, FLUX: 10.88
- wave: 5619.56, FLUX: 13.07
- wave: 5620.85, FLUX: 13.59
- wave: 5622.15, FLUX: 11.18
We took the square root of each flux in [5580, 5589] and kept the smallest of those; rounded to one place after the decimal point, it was 2.0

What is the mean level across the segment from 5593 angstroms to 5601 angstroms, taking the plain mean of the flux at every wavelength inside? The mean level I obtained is 14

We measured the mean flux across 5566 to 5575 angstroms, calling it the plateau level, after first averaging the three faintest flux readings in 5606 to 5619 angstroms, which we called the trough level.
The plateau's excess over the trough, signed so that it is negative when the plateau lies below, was 1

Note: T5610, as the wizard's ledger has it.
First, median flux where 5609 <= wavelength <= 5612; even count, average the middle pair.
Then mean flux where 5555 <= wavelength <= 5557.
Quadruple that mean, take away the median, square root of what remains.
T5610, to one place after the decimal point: 6.2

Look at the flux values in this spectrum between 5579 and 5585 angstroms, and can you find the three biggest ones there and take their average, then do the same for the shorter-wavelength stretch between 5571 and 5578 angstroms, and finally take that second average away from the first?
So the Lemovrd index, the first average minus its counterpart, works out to -2.4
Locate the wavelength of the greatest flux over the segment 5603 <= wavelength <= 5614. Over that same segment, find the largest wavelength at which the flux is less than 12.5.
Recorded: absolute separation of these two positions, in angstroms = 3.9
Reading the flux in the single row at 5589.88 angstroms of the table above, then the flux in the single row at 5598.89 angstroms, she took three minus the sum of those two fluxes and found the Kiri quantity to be -25.8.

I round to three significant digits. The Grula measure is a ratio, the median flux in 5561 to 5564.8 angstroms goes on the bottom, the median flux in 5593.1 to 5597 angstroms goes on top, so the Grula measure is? 1.12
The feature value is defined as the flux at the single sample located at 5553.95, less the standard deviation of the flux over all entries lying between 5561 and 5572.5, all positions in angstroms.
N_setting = 11.7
